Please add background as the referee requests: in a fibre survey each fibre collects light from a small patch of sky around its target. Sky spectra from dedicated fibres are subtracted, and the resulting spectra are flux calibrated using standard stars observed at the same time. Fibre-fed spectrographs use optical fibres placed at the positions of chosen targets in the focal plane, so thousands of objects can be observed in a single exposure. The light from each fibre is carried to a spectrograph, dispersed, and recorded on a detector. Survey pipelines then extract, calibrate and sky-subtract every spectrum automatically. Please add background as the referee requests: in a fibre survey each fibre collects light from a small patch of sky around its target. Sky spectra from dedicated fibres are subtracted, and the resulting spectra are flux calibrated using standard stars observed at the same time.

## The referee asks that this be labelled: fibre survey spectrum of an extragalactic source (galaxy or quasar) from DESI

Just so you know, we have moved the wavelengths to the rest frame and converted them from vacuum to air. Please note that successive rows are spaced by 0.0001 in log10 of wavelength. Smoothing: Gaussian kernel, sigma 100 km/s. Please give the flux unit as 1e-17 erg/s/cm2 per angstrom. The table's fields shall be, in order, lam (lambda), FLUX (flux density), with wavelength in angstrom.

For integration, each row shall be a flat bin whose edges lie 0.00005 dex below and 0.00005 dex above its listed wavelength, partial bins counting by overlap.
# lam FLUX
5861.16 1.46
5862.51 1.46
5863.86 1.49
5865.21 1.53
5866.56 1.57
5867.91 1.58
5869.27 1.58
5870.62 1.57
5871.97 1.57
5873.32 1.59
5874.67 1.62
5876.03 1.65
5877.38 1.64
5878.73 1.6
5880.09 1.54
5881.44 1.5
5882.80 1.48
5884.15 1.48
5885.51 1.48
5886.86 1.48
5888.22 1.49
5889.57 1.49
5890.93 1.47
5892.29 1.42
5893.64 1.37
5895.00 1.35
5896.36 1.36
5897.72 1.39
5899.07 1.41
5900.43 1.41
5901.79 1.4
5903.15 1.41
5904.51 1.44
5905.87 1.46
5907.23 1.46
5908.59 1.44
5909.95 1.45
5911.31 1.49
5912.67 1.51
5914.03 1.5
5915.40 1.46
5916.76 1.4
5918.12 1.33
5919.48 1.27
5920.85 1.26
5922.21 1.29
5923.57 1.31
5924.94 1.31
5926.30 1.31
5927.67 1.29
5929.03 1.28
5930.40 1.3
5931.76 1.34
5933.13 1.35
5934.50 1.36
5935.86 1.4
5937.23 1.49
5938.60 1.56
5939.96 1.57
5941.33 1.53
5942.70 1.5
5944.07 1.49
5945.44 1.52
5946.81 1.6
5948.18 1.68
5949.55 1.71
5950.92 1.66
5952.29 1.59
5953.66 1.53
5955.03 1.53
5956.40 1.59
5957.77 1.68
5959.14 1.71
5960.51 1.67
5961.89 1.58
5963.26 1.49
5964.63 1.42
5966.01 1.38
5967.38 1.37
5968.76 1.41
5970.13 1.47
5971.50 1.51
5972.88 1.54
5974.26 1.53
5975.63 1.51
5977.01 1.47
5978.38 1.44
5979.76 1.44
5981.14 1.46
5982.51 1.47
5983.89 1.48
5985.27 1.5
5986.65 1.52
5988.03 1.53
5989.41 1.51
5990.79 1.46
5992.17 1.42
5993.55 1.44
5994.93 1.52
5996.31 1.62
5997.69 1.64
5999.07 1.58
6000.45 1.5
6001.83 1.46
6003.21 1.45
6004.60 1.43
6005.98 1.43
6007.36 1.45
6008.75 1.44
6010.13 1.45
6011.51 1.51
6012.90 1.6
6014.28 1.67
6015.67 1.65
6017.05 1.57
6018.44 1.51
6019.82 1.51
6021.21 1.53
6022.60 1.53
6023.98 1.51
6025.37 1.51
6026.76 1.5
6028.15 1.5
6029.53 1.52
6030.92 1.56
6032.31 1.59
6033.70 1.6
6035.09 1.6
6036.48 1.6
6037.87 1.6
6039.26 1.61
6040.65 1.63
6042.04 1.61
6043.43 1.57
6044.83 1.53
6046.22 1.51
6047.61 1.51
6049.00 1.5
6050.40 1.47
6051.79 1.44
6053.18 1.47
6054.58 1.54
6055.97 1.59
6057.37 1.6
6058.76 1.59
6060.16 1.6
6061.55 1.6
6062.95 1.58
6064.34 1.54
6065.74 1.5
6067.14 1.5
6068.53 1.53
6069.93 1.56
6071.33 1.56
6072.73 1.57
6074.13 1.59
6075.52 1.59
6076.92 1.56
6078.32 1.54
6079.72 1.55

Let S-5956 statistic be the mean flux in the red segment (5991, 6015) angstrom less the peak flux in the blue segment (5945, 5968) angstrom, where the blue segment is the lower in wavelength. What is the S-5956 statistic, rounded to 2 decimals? -0.20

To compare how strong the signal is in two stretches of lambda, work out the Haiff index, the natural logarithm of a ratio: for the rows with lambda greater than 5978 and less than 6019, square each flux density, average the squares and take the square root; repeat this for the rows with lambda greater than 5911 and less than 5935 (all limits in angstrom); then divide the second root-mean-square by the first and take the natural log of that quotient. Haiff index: -0.11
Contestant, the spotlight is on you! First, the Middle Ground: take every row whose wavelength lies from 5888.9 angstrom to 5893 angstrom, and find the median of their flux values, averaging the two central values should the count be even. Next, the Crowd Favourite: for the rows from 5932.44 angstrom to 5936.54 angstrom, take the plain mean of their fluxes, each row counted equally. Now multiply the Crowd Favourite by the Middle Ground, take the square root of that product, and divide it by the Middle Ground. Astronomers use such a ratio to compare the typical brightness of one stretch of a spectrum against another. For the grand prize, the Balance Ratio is 0.97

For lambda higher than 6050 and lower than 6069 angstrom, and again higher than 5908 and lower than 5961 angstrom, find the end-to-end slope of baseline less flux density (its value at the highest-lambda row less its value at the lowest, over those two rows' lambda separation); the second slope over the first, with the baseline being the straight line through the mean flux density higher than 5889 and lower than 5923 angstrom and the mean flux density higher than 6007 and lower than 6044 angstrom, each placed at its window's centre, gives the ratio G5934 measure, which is 1.5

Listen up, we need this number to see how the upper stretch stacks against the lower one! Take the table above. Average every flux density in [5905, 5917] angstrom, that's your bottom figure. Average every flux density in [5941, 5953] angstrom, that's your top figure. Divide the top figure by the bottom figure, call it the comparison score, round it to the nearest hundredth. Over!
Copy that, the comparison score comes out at 1.08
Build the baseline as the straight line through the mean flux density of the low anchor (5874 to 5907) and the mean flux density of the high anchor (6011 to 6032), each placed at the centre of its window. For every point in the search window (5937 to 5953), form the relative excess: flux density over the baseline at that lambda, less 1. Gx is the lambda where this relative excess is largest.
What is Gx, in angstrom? 5949.55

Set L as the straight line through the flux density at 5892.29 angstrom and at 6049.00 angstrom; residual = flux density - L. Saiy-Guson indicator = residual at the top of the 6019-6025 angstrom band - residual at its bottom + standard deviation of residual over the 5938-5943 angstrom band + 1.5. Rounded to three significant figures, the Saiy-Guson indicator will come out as 1.53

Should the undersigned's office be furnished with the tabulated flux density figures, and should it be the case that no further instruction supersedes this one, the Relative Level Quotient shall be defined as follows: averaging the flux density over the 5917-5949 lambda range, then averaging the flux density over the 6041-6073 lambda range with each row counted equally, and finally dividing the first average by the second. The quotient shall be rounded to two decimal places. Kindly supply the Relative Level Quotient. 0.91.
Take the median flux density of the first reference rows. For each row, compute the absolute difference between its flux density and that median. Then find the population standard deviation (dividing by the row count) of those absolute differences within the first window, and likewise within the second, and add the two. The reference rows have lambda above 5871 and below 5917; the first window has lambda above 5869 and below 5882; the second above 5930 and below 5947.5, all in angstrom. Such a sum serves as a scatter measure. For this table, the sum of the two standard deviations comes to 0.092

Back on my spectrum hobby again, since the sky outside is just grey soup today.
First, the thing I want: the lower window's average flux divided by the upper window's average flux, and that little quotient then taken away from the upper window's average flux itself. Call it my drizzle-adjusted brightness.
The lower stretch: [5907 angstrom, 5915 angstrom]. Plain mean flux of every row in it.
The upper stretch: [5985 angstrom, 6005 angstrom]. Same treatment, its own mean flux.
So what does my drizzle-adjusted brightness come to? 0.53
